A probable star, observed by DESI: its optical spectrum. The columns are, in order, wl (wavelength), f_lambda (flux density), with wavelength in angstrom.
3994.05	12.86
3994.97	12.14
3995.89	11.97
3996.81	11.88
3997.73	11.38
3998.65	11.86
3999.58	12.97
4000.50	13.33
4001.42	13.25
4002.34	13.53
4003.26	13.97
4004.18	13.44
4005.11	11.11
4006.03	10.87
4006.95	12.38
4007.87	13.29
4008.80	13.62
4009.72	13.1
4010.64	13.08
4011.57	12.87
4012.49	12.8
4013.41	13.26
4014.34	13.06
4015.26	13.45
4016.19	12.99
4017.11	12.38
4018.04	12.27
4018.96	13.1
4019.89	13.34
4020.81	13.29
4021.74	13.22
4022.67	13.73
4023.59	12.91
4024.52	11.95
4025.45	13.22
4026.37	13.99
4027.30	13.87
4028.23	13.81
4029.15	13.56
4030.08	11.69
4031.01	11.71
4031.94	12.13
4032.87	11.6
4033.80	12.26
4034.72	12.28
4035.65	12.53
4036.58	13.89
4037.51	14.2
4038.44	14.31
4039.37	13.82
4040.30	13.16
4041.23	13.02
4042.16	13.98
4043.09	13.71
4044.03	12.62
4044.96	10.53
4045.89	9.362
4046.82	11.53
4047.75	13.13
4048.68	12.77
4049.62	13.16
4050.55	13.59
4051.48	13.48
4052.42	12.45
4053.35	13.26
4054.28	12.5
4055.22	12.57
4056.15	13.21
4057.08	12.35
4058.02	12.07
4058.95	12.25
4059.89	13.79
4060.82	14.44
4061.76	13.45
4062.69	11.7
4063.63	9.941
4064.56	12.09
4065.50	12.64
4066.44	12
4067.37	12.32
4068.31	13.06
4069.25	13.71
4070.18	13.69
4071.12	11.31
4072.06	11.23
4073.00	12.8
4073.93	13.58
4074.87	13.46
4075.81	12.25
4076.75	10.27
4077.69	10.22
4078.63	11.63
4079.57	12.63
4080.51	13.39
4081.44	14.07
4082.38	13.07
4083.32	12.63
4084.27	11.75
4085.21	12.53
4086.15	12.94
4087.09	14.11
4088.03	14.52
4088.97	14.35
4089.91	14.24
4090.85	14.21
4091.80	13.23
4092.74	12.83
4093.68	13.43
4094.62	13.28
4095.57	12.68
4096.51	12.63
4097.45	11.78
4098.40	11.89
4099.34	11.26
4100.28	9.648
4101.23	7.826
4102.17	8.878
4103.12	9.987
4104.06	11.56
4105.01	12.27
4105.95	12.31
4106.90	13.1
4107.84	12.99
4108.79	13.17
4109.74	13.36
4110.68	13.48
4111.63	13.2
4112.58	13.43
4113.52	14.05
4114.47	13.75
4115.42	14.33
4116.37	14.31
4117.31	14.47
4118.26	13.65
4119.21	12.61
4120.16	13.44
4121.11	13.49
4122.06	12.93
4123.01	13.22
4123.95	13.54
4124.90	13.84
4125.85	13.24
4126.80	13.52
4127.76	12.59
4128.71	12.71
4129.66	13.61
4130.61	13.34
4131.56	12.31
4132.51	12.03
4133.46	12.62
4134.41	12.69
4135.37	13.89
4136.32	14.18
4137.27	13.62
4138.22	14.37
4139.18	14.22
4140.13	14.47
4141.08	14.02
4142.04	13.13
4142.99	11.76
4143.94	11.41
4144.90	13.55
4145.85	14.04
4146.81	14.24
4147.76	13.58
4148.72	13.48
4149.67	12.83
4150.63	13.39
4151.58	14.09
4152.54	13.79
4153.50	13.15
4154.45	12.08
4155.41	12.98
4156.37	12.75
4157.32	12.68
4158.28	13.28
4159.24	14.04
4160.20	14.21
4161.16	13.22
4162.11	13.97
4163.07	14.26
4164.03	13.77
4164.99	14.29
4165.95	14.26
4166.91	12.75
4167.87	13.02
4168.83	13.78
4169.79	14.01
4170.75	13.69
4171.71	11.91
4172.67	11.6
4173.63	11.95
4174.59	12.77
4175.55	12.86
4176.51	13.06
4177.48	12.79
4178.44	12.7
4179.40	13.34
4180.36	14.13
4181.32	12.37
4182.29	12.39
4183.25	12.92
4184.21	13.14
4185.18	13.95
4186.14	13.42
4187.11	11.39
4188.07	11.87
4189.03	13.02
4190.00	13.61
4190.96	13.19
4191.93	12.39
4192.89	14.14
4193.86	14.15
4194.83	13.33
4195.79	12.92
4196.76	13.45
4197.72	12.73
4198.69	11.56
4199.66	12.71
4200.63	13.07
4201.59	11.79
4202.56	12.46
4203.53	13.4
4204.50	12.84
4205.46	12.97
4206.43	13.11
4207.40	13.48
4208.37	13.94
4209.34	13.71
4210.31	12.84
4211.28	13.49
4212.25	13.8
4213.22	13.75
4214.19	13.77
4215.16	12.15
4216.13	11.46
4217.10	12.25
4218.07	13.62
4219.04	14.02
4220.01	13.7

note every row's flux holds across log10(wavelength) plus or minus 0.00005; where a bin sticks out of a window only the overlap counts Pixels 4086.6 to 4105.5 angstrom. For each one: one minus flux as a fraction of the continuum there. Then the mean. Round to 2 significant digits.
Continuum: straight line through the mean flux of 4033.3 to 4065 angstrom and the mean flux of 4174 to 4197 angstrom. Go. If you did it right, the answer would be 0.048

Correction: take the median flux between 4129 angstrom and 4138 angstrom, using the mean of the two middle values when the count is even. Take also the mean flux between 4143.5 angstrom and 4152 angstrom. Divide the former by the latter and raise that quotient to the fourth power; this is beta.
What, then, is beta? 0.98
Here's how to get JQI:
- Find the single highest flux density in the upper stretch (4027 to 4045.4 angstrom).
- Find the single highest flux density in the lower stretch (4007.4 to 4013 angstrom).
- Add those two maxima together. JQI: 27.93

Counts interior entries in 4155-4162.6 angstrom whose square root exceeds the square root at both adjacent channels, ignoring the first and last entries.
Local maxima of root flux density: 1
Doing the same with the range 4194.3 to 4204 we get 2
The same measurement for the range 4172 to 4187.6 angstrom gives 3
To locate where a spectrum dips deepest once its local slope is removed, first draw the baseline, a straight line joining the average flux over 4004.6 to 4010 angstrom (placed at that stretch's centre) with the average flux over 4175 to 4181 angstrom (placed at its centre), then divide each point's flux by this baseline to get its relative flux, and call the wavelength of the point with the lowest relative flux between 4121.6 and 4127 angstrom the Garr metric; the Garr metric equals 4122.06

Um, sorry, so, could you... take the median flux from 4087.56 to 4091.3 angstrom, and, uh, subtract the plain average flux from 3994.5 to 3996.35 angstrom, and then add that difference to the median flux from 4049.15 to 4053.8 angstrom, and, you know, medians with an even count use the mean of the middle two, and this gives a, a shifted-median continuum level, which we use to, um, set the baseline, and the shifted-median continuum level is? 15.5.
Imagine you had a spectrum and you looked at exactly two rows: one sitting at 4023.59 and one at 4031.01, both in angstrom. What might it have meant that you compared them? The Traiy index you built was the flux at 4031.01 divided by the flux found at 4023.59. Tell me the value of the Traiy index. 0.91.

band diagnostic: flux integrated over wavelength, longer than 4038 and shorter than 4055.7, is 226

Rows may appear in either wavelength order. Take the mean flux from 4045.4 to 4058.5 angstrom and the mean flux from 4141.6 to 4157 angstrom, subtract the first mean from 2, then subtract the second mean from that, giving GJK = -23.7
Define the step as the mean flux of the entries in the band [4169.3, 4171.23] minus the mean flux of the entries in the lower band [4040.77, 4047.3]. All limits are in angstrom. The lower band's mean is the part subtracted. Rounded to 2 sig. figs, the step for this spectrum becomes 1.7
